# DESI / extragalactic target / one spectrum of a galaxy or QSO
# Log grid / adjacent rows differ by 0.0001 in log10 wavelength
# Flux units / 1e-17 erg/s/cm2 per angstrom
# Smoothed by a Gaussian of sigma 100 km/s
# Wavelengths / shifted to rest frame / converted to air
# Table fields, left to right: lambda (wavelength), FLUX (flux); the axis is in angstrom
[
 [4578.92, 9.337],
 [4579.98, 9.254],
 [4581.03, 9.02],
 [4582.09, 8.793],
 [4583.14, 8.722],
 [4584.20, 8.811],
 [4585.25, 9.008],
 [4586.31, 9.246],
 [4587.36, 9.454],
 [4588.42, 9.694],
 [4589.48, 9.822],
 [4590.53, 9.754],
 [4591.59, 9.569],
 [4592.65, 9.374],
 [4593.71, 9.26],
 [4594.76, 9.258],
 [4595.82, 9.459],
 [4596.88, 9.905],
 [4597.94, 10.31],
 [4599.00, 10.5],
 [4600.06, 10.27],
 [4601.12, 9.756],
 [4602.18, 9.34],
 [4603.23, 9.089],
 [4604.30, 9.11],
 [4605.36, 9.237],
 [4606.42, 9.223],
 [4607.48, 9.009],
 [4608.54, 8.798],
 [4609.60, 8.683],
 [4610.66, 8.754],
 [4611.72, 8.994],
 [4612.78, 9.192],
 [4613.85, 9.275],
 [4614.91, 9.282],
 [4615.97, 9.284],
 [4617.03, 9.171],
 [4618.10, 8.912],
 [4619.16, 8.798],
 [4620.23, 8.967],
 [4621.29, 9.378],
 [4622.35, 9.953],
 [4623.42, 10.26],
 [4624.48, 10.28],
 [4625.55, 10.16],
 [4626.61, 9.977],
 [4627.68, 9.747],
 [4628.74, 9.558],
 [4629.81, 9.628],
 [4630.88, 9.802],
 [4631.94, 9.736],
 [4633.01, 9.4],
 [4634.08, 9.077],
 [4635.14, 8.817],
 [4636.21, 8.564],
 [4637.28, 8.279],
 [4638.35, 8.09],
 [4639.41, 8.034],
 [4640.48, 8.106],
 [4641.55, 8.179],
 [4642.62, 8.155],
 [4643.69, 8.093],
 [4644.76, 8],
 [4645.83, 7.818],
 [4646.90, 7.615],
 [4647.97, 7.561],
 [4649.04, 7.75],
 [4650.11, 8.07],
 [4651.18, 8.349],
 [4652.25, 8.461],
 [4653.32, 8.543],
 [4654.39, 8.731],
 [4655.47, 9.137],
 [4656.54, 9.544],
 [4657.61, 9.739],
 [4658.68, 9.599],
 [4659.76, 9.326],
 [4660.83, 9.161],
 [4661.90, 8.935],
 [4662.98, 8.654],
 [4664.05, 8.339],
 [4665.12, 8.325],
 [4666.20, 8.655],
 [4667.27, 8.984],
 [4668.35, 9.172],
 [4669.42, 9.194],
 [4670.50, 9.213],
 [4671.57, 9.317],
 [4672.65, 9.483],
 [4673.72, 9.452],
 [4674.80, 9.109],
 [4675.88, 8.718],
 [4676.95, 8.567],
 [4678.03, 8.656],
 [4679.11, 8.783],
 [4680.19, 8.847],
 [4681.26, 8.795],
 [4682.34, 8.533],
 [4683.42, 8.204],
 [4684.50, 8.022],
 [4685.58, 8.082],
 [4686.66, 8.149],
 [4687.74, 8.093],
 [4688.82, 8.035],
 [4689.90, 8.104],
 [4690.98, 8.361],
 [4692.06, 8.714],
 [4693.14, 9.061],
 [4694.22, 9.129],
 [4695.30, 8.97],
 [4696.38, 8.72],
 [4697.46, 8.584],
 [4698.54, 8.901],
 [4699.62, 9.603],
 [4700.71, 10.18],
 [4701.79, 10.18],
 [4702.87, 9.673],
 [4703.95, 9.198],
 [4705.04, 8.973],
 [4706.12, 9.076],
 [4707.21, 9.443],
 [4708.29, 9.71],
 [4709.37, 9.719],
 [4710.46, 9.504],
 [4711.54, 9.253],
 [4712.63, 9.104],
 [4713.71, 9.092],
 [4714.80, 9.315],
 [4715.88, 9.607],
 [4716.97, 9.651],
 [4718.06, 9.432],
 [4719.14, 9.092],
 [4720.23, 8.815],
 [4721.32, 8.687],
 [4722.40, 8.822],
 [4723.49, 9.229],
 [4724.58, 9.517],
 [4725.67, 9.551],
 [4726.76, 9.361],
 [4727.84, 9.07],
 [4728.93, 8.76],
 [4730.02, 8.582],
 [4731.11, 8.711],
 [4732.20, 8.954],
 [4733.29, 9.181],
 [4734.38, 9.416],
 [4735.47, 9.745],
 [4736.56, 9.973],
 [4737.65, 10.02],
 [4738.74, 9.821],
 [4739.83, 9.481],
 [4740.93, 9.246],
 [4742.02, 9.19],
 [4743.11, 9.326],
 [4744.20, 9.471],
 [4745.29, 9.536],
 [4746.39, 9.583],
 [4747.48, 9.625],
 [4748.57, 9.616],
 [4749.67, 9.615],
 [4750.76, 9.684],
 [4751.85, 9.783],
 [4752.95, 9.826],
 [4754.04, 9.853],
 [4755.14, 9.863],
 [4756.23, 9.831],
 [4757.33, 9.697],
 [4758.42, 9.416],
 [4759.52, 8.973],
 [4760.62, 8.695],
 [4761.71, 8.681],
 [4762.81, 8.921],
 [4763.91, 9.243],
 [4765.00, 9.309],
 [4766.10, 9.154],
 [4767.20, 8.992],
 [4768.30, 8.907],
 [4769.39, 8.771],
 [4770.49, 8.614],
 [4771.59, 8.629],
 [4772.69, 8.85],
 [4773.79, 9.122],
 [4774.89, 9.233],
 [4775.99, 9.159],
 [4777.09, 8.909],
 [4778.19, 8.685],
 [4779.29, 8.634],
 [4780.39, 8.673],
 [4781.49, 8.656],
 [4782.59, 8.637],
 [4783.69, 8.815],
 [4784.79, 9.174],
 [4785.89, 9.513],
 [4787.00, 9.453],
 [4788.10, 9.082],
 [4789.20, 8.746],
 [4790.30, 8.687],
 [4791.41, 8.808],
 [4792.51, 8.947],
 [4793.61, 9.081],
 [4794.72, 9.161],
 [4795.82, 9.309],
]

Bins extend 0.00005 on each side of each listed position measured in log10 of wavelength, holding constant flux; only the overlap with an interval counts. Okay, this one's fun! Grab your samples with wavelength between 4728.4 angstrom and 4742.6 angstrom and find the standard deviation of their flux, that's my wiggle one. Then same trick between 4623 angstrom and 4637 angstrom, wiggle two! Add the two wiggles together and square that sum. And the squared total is 1.0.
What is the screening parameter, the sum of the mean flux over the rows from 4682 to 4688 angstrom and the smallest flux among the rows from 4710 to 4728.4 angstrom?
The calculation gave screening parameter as 16.9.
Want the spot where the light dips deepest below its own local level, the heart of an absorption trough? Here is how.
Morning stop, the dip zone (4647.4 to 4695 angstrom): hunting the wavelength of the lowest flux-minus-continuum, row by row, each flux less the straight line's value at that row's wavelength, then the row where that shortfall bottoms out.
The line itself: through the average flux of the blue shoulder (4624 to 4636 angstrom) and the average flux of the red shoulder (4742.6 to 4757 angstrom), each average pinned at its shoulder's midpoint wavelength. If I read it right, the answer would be 4647.97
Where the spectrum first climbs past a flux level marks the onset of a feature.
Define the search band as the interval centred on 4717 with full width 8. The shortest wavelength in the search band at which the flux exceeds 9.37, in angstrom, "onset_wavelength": 4715.88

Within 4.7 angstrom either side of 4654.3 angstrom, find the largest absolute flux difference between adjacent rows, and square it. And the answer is 0.166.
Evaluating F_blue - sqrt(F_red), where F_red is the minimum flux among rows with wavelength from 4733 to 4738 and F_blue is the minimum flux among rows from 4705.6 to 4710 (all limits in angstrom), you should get 6.0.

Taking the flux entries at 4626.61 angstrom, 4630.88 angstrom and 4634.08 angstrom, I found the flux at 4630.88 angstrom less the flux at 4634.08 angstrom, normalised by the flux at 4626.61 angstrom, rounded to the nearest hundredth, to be 0.07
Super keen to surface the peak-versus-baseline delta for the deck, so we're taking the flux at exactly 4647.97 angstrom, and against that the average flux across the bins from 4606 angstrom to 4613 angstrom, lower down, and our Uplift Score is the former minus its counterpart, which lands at -1.39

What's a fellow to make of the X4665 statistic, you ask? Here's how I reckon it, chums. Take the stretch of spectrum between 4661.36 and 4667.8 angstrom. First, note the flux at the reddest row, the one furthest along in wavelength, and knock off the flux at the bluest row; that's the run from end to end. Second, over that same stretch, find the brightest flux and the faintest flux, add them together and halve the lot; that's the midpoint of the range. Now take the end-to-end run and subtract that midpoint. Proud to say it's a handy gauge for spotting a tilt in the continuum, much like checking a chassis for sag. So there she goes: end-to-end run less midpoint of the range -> -8.6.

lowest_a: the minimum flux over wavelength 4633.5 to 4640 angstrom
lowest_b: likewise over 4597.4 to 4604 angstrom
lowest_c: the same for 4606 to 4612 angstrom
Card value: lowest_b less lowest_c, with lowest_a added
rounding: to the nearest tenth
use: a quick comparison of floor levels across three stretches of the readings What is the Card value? 8.4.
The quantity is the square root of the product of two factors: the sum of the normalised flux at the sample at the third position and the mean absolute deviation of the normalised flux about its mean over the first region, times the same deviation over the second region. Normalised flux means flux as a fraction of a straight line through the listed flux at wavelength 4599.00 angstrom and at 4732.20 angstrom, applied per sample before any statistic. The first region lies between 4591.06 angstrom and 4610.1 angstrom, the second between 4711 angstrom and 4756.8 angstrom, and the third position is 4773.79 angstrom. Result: 0.226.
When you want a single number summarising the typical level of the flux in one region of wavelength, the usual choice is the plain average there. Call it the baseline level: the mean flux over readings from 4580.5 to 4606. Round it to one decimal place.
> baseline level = 9.4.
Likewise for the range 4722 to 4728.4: 9.3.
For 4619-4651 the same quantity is 8.9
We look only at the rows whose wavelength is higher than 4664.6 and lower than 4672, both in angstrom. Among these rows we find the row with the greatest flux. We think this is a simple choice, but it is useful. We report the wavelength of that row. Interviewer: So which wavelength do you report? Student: 4671.57 angstrom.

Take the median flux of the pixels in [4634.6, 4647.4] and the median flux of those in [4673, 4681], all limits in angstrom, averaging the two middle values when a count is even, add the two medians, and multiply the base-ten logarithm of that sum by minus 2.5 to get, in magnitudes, -3.07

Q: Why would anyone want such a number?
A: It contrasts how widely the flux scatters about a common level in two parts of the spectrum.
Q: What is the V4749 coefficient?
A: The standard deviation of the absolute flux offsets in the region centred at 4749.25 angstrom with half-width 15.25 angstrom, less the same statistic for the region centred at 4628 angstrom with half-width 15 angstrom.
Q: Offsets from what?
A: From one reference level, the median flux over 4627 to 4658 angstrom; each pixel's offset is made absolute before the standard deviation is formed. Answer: -0.16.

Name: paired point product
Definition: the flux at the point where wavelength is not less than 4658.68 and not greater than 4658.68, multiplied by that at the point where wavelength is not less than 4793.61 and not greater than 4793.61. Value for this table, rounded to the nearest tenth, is 87.2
